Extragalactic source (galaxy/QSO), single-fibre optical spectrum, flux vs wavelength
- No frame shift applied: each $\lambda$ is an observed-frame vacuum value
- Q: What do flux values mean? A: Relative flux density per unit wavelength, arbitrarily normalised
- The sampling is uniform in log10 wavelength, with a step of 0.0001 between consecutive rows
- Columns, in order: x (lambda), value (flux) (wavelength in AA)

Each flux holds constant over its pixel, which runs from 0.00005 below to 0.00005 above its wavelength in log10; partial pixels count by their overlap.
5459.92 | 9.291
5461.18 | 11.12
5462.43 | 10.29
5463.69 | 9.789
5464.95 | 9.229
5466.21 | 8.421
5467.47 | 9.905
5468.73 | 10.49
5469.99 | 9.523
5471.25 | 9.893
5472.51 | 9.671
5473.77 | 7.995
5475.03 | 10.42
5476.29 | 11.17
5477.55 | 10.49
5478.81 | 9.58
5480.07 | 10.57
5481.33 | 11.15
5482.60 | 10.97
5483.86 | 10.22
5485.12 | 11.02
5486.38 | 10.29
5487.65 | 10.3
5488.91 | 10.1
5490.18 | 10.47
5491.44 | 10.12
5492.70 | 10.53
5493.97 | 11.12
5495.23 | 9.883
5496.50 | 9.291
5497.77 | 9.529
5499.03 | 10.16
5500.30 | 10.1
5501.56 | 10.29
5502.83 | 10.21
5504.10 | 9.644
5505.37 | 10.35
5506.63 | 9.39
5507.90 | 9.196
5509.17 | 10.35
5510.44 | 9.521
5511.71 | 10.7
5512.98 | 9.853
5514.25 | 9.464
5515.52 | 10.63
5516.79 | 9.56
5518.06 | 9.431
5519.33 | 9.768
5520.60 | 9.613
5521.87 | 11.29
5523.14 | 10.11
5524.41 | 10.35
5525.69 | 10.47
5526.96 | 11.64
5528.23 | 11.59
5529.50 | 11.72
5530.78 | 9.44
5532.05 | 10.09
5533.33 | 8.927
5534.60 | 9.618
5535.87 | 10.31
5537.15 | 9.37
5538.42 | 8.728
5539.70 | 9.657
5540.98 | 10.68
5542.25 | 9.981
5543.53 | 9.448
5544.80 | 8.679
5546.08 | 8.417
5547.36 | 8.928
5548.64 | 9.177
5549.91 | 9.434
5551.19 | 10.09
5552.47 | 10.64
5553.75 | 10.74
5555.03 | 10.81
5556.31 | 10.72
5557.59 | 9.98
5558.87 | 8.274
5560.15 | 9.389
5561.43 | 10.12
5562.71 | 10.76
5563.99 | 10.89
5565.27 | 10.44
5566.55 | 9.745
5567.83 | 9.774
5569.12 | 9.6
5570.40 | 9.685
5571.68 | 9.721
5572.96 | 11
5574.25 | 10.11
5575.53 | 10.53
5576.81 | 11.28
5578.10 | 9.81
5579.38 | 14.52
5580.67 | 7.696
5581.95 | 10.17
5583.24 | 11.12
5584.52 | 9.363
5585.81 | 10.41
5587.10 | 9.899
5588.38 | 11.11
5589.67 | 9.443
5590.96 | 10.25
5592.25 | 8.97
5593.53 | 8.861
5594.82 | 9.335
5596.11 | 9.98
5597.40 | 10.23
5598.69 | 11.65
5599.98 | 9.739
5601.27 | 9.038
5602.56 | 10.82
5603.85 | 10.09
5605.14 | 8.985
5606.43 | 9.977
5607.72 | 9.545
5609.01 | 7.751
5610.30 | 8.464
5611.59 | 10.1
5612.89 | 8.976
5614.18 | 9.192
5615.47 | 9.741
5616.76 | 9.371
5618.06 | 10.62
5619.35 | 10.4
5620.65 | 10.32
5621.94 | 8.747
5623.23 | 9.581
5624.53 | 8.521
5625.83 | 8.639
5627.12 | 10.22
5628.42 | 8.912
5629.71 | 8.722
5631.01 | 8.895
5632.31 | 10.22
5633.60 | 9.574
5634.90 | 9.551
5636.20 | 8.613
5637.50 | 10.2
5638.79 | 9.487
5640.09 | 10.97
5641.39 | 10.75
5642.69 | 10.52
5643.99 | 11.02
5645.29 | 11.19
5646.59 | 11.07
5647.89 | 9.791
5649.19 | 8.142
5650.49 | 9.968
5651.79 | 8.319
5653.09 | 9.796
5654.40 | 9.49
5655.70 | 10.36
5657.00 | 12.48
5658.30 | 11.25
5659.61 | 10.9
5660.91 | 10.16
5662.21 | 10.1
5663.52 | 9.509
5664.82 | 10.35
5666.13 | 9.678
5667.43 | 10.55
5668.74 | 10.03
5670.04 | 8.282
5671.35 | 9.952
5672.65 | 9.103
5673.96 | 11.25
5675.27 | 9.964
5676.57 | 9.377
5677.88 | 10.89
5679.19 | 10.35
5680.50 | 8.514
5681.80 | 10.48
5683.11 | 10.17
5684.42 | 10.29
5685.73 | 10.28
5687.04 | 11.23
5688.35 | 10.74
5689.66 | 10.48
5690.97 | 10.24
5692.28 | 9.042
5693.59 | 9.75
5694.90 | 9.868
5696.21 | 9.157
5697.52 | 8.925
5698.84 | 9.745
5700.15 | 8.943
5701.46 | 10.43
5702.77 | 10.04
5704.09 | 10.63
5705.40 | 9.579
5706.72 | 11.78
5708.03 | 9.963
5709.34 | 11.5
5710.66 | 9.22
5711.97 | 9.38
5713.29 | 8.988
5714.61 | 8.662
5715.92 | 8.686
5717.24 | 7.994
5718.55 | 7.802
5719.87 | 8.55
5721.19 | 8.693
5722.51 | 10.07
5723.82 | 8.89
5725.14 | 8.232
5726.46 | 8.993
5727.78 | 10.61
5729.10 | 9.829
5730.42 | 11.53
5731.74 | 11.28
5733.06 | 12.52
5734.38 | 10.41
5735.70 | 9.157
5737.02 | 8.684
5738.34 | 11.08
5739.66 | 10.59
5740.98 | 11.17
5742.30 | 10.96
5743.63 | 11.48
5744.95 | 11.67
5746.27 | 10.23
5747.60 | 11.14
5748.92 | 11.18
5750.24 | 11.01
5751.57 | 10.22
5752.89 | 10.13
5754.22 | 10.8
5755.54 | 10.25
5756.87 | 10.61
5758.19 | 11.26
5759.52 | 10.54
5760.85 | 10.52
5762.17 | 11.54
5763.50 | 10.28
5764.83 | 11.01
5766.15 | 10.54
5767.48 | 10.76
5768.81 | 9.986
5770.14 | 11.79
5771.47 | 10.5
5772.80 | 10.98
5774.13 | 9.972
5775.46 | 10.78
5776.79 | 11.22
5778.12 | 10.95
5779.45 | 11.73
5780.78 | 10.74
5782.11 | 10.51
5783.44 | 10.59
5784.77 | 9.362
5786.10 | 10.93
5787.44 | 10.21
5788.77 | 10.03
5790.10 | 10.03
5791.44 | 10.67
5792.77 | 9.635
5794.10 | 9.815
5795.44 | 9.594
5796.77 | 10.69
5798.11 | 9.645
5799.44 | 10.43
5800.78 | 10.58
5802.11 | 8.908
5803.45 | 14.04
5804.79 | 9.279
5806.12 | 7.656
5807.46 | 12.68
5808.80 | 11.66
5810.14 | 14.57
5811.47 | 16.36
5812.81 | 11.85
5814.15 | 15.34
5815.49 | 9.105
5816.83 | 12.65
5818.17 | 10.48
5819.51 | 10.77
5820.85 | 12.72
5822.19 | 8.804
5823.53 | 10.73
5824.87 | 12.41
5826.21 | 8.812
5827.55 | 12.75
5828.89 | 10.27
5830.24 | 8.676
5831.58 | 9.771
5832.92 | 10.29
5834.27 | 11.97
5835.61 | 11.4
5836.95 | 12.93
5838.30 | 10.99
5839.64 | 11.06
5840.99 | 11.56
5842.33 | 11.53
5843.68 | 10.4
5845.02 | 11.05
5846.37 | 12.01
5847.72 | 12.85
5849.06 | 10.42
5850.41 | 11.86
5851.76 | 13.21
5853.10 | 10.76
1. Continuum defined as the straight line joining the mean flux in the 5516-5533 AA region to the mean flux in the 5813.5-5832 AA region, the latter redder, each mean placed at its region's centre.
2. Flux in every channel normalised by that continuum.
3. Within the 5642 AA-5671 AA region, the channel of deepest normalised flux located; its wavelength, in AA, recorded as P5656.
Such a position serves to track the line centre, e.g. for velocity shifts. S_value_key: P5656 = 5649.19 AA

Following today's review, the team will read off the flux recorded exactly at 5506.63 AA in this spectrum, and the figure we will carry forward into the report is 9.39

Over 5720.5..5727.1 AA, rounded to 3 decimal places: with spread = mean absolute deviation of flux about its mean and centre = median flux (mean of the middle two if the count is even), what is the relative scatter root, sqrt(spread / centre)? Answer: 0.224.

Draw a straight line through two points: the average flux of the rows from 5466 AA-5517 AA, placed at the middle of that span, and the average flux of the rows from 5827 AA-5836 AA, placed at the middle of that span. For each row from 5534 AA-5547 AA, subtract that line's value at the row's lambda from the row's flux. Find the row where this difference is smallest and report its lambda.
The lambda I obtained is 5546.08 AA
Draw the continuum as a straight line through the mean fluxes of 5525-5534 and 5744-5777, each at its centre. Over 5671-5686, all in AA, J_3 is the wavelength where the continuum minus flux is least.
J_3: 5673.96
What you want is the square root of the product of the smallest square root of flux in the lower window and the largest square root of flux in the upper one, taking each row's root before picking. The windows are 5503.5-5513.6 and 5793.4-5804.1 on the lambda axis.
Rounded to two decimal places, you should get 3.37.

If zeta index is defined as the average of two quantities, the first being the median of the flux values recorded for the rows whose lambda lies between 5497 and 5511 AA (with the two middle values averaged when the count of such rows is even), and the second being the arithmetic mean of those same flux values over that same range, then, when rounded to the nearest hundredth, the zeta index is 9.99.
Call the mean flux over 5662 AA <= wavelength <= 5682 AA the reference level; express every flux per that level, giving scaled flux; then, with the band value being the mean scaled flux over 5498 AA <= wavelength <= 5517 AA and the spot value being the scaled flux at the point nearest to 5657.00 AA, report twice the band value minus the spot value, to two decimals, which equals 0.75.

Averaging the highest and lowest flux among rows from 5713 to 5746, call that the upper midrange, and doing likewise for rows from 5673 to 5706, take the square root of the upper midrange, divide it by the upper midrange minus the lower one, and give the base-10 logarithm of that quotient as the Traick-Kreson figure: 1.1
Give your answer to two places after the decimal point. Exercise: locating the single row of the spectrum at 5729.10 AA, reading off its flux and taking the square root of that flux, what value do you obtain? 3.14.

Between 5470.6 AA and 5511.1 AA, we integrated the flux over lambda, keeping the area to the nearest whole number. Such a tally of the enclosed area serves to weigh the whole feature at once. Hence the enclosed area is 410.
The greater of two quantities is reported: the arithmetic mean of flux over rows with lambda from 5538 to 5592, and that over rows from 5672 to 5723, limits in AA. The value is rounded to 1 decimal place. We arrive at 10.0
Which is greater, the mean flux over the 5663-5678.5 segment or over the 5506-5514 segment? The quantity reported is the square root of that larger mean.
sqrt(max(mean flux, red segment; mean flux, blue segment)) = 3.15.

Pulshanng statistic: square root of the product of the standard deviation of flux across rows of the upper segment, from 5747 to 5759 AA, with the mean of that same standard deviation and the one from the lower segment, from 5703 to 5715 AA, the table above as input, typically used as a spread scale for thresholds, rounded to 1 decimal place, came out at 0.6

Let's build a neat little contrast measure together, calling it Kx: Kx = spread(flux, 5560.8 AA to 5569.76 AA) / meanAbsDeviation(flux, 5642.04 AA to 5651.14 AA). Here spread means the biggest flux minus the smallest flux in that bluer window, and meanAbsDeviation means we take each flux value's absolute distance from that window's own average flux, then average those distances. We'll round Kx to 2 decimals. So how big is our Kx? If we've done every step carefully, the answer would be 1.60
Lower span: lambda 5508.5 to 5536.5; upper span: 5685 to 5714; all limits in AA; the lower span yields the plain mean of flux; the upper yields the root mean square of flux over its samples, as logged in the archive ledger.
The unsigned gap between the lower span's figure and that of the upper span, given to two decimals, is 0.17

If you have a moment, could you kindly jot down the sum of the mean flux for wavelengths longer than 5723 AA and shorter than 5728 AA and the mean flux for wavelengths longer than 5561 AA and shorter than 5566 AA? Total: 19.7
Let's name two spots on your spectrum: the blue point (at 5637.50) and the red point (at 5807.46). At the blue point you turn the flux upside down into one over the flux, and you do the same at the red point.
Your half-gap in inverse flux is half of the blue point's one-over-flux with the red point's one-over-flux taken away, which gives 0.0096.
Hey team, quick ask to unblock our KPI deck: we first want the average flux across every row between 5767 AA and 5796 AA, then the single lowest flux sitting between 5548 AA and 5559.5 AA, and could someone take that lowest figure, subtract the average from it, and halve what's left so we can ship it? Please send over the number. -1.1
